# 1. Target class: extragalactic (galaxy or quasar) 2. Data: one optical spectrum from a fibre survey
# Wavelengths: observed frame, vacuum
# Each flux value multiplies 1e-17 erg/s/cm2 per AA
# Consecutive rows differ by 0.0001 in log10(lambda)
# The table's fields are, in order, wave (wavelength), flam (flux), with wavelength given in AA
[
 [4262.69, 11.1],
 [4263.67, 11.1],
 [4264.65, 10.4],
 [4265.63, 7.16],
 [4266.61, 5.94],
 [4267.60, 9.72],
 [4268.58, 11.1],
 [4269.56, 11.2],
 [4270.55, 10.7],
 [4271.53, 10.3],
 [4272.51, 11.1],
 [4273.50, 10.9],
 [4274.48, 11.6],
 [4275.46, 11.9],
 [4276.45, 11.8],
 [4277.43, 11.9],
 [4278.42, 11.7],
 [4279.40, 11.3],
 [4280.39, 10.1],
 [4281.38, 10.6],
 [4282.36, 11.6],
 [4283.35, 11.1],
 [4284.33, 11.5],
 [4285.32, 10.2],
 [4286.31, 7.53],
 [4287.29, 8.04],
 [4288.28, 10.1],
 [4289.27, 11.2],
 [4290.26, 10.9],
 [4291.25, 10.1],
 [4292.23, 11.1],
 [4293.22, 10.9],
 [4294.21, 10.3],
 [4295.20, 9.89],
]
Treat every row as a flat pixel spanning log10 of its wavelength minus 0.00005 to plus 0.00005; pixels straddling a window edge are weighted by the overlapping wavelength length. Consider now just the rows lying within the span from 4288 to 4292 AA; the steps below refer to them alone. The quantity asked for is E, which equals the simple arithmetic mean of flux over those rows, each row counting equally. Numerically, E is 10.6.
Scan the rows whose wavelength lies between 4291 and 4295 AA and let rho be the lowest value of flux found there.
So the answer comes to 10.1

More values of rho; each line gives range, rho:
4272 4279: 10.9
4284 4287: 7.53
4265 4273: 5.94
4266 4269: 5.94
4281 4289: 7.53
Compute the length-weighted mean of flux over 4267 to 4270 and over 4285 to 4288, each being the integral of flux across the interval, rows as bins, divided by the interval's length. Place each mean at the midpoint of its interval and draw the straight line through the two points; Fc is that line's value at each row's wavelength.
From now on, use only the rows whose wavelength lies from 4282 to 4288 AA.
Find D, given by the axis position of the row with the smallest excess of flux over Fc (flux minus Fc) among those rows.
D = 4286.31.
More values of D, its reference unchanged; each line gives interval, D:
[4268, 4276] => 4271.53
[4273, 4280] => 4273.50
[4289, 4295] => 4291.25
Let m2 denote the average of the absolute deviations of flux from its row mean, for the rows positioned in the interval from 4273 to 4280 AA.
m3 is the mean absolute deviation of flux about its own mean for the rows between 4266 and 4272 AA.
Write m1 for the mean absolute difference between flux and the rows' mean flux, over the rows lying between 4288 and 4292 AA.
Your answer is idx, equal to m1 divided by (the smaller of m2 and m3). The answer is 1.7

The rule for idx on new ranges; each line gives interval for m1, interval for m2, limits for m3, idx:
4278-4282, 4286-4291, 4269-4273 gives 1.8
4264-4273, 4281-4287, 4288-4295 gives 3.4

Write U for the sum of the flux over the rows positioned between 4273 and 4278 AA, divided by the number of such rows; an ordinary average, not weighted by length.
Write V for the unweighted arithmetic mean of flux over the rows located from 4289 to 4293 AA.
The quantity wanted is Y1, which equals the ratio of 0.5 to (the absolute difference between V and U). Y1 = 0.63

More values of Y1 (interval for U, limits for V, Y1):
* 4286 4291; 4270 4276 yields 0.33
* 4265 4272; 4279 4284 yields 0.33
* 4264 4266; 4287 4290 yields 0.50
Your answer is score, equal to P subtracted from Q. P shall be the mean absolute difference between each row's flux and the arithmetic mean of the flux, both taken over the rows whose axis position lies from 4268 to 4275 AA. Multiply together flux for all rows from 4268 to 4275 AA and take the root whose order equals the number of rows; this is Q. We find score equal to 10.7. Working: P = 0.30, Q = 11.0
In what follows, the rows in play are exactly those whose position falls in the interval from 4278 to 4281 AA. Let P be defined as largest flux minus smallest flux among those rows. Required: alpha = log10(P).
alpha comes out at 0.2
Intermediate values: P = 1.6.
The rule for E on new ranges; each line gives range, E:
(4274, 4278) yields 11.8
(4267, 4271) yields 10.7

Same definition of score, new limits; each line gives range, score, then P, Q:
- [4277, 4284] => 10.7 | 0.50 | 11.2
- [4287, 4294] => 9.5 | 0.79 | 10.3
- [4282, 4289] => 8.6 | 1.27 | 9.9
